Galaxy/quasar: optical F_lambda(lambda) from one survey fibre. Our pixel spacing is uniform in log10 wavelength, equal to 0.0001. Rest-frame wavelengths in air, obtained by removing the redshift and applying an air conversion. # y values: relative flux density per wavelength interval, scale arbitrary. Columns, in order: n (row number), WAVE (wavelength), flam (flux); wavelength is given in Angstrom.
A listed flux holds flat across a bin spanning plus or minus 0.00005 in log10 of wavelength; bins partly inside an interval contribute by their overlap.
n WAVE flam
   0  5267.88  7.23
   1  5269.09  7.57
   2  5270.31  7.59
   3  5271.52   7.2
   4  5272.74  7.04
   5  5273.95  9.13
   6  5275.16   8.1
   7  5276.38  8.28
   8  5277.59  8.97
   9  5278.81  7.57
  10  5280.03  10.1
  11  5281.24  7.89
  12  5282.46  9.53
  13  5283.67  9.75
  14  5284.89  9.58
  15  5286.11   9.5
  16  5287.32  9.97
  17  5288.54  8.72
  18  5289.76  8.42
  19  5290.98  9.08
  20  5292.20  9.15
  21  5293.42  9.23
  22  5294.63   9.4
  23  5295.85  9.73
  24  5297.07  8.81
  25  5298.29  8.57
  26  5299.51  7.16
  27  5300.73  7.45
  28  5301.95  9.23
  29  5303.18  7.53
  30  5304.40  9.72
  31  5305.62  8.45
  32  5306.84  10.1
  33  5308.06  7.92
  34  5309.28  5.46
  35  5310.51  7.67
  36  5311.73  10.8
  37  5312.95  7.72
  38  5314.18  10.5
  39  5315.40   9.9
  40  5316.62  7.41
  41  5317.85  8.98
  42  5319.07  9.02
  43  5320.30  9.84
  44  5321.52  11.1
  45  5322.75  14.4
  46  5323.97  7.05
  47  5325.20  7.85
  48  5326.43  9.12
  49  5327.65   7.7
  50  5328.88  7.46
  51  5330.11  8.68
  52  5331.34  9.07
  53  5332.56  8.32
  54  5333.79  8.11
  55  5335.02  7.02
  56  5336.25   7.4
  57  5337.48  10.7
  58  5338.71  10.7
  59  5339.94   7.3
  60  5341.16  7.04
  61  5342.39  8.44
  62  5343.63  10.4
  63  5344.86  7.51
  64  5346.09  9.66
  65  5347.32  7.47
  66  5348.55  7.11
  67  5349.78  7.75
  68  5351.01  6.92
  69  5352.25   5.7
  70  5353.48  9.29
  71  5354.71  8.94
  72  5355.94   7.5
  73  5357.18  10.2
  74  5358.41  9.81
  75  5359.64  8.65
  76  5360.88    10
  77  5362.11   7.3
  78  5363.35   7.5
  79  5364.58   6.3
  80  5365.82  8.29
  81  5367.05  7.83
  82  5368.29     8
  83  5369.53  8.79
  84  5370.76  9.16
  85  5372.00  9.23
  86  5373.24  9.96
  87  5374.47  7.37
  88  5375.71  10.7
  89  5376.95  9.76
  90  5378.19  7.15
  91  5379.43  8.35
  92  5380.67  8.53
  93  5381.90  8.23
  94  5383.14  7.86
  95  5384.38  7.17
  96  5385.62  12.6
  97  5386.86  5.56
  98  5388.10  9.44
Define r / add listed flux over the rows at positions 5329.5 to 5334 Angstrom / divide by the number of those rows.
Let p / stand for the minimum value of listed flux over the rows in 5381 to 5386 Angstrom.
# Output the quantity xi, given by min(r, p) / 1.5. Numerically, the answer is 4.78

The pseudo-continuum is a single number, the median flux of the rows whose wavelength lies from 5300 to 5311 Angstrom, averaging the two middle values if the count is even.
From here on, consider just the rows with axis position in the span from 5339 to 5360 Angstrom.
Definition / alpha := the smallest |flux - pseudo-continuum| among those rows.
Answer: 0.17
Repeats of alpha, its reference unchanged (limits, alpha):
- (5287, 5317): 0.00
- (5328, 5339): 0.19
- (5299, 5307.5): 0.39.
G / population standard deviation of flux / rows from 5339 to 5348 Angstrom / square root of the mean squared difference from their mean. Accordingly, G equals 1.21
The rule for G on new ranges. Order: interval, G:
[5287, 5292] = 0.58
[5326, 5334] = 0.60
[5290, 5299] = 0.35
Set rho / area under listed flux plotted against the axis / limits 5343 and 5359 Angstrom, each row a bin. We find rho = 133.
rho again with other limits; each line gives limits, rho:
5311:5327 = 152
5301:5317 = 138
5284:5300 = 145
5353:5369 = 135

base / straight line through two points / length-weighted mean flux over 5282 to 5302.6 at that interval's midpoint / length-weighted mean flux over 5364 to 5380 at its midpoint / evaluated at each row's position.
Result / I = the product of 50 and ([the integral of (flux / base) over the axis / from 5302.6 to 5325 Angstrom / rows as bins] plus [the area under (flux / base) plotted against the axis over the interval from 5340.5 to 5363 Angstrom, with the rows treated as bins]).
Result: 2224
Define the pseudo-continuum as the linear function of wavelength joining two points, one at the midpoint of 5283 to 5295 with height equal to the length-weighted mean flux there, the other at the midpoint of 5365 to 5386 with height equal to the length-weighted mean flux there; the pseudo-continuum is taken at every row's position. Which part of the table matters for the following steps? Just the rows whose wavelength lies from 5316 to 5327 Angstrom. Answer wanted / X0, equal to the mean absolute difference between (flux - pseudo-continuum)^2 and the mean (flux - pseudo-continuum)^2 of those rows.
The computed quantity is 5.3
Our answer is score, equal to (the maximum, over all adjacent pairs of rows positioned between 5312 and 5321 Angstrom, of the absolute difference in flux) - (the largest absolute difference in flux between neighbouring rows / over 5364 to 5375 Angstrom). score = 0.2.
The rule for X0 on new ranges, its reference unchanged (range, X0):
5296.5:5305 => 1.5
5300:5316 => 1.9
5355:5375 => 1.0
